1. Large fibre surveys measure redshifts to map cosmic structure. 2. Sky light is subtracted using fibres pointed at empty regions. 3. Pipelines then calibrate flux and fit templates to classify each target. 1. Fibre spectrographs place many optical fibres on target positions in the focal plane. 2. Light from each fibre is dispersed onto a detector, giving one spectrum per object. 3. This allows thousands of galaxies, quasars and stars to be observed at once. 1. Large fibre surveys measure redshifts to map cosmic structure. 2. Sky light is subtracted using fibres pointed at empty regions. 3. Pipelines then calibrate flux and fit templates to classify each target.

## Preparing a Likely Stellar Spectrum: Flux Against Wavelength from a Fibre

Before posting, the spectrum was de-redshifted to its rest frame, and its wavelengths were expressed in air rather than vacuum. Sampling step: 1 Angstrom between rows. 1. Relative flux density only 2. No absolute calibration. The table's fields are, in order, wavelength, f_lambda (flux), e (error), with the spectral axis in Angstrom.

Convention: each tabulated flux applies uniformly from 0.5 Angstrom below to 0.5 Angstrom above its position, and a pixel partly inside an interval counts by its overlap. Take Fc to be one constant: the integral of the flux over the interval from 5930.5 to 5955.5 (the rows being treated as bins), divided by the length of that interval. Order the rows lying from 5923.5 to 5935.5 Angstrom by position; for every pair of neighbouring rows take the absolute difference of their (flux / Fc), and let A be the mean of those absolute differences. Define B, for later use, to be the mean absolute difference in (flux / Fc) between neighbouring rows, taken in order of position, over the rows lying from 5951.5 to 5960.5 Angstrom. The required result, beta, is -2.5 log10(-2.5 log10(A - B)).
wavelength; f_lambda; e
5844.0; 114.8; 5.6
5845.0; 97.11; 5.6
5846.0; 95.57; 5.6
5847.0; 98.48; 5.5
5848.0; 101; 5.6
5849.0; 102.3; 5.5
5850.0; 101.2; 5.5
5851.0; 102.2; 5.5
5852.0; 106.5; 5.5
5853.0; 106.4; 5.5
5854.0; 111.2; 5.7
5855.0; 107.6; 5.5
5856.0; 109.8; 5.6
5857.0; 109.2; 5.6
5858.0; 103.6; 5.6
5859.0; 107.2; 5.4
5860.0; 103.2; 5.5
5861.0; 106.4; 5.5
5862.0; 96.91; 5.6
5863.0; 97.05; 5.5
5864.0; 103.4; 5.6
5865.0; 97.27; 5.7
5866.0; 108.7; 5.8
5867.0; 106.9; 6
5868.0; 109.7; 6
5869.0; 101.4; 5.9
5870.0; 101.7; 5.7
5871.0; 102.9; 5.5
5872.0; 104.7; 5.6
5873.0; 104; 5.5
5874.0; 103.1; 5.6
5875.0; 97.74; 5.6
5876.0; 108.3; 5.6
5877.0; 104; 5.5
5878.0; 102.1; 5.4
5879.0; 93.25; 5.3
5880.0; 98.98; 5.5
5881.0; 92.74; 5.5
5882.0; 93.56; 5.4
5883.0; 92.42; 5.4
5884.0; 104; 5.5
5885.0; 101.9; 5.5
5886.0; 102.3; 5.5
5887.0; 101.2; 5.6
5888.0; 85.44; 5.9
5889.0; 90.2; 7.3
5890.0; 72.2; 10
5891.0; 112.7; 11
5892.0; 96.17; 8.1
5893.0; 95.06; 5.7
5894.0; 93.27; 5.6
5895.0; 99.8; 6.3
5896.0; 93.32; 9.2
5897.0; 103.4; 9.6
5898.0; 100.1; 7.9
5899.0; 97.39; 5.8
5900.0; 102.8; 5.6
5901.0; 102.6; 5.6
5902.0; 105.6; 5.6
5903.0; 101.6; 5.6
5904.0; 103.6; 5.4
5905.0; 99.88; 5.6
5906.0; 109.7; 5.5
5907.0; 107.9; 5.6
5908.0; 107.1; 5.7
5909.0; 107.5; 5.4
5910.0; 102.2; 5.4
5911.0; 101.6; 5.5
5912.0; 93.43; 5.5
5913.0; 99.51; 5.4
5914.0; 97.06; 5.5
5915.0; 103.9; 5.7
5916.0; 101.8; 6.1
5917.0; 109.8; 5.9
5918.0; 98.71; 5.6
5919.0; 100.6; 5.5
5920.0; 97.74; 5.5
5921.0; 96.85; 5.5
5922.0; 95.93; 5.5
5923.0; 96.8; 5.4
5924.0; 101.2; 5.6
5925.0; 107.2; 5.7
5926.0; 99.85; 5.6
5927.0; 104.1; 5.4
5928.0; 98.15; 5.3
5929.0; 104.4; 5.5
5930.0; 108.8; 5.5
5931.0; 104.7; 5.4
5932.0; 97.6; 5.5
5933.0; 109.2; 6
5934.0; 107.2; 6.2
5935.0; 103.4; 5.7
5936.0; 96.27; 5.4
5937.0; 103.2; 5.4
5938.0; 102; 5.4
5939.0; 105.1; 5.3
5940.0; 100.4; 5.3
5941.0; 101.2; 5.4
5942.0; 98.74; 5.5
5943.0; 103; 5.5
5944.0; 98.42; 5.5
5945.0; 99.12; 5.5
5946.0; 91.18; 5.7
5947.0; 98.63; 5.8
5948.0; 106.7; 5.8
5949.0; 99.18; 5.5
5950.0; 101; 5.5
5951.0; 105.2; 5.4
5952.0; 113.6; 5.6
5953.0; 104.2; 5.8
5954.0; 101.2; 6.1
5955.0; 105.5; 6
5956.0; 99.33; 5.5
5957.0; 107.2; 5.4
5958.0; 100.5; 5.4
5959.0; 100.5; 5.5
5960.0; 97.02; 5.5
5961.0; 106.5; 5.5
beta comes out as -1.87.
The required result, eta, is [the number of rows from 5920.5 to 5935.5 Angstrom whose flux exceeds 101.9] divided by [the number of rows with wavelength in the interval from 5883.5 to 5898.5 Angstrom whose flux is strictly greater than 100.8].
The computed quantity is 1.3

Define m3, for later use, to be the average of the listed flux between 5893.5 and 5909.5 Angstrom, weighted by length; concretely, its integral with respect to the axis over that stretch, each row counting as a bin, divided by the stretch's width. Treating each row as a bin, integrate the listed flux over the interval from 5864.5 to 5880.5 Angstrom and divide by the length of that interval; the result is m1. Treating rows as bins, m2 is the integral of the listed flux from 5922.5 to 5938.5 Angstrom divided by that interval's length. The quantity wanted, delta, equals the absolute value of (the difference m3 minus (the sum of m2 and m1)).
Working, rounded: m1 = 103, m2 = 103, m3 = 102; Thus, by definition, 103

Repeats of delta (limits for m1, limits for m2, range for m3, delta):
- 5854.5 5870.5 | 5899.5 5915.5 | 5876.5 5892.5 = 111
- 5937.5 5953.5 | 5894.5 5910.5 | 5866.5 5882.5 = 103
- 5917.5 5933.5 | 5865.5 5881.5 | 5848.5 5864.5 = 99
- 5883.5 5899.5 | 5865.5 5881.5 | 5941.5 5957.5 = 97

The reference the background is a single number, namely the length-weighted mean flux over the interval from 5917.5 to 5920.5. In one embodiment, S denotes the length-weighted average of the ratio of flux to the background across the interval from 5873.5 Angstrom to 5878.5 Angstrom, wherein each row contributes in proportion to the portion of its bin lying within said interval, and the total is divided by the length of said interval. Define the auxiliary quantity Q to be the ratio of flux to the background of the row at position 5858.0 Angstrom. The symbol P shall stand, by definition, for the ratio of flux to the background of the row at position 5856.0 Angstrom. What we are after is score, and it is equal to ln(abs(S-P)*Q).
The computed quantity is -2.6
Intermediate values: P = 1.109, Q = 1.05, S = 1.04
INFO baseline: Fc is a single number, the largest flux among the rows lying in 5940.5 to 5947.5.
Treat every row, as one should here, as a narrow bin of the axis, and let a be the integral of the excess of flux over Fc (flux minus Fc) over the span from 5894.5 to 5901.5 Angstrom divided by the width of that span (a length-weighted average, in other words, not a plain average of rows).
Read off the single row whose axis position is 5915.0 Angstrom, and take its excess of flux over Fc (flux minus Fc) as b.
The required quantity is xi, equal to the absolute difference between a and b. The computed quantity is 4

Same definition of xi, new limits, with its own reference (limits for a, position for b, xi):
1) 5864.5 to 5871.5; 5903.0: 2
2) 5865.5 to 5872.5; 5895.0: 5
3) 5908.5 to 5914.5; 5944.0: 2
